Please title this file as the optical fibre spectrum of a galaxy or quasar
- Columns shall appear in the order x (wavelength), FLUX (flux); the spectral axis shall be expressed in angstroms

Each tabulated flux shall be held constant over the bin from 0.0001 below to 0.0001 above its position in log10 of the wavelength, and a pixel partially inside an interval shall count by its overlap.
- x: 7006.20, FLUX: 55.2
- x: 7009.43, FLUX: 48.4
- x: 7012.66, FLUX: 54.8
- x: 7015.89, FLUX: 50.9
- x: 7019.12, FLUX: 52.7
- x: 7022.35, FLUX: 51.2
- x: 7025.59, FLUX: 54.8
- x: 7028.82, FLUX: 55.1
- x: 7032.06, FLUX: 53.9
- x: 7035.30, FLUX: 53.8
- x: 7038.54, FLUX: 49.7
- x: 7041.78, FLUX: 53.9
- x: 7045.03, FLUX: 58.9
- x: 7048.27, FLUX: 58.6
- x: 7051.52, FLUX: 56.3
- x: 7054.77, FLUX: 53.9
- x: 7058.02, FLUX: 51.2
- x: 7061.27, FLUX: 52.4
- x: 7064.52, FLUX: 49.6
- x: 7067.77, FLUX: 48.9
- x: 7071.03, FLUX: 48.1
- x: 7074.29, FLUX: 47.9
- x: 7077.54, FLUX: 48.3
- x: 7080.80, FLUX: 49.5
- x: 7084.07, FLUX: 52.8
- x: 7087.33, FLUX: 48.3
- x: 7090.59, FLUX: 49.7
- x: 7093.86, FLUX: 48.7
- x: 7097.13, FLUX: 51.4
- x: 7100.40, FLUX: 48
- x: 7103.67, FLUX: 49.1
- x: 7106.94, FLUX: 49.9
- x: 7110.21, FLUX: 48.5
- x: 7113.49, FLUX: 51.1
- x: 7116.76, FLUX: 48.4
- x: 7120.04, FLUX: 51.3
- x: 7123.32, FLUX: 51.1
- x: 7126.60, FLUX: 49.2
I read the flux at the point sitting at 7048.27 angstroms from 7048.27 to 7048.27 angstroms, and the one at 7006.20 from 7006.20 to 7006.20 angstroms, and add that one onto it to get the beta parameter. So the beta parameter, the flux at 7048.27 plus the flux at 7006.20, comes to 114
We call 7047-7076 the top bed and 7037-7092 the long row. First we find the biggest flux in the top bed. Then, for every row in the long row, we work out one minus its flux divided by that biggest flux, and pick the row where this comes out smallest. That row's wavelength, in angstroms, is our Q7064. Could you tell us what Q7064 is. 7045.03 angstroms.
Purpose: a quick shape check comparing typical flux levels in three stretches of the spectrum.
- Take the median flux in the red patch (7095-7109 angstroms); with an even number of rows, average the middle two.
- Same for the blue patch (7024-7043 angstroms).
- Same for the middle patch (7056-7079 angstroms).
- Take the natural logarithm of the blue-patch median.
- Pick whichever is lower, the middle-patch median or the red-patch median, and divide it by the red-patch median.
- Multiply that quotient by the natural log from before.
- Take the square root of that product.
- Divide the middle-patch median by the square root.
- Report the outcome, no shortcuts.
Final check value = 24.6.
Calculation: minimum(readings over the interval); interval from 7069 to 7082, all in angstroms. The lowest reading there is 47.9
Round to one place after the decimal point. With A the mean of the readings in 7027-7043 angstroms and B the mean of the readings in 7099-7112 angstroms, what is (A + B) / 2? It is 51.1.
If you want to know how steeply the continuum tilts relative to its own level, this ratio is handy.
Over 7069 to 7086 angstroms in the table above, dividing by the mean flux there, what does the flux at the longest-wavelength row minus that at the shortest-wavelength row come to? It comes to 0.10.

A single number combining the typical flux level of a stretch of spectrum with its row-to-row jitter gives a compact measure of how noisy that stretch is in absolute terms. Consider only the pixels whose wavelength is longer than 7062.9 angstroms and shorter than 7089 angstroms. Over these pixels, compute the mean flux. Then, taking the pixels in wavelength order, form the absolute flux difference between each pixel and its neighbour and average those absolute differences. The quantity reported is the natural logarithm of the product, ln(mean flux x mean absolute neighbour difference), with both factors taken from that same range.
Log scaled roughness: 4.36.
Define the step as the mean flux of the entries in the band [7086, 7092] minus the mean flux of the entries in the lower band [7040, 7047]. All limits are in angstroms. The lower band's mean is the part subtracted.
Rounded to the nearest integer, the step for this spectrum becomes -7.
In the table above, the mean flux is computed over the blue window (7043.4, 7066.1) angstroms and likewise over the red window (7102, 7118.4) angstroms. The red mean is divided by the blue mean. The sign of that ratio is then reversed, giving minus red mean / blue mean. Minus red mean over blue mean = -0.908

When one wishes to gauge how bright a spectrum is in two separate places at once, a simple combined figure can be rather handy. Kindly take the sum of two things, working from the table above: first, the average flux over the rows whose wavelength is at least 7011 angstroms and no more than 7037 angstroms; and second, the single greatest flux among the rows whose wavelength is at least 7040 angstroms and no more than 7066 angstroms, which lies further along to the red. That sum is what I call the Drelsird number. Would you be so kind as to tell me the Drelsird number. 112.3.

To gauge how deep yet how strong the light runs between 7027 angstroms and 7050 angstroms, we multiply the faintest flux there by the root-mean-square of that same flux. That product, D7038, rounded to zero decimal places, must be 2730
